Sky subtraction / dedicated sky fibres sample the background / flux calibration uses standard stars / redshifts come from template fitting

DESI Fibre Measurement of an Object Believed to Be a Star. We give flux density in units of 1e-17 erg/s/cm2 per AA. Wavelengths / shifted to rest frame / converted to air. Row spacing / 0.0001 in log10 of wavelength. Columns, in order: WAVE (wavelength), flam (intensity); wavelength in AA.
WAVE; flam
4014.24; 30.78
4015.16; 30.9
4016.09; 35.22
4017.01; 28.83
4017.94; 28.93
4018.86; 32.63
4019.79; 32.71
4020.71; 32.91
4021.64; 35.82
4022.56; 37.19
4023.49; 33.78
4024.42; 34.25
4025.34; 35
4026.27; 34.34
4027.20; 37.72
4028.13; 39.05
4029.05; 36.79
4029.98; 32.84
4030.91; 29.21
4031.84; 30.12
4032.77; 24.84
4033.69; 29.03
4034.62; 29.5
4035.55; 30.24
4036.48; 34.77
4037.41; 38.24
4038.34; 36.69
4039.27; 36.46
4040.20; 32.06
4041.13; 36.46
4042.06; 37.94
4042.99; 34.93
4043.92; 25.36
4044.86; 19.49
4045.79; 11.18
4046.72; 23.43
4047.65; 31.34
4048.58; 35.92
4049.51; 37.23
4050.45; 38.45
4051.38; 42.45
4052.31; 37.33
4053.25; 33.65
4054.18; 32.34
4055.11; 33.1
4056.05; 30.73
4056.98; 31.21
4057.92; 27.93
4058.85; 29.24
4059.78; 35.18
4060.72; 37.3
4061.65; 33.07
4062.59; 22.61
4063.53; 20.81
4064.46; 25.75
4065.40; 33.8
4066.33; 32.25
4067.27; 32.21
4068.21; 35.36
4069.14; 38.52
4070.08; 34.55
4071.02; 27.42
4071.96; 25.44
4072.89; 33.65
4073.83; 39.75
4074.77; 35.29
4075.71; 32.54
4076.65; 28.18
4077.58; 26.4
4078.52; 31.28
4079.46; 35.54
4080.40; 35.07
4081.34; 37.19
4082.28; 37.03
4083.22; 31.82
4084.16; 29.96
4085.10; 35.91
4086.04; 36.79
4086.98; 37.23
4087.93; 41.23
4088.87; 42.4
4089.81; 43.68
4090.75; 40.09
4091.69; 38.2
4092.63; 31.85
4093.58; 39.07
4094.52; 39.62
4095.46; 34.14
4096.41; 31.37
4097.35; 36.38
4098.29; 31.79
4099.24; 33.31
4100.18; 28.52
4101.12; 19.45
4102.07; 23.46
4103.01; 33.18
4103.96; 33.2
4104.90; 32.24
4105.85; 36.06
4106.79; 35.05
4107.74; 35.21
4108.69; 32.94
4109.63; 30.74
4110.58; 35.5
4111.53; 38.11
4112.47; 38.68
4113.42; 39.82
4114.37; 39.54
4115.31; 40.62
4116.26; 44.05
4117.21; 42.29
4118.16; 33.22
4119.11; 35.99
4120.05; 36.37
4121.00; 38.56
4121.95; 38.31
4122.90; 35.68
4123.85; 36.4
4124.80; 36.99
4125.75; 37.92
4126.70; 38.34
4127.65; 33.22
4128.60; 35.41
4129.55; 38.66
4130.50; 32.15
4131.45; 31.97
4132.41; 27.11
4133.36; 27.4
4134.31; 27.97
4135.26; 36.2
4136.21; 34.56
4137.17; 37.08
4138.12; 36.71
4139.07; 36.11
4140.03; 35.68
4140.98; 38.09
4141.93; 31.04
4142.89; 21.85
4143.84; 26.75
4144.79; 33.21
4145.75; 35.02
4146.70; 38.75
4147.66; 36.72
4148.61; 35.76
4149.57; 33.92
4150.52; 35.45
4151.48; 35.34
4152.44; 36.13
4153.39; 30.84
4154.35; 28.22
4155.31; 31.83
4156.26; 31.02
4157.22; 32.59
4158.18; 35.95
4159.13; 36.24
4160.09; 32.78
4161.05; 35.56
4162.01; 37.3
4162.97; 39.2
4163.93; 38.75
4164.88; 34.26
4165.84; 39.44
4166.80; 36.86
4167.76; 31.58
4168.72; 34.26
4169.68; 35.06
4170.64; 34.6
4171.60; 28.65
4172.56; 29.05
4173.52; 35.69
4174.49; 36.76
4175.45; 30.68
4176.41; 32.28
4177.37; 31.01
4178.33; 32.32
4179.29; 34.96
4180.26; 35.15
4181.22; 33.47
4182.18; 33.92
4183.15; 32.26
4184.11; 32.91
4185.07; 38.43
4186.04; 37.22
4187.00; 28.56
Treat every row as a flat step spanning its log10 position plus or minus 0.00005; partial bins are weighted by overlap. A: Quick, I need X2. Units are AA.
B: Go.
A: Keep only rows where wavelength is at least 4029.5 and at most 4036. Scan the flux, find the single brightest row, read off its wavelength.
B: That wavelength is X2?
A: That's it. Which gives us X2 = 4029.98 AA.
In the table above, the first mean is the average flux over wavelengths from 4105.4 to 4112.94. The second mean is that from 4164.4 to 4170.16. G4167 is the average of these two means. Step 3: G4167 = 35.3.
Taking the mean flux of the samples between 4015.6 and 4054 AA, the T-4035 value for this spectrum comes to 32.8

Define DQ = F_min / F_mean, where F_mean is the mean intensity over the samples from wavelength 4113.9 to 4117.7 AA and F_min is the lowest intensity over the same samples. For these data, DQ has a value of 0.950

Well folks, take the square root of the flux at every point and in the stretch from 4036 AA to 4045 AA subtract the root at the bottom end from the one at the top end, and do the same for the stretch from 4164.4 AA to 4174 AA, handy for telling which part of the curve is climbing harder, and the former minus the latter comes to -1.60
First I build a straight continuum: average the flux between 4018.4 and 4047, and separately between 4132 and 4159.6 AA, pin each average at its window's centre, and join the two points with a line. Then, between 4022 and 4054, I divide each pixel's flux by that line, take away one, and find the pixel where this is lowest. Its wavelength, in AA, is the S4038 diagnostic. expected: 4045.79 AA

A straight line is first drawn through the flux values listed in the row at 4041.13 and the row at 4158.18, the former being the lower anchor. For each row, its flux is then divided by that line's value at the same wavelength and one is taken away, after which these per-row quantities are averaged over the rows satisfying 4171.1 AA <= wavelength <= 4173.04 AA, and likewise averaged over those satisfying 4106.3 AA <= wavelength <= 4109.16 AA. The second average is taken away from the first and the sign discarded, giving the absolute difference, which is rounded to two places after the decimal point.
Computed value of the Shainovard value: 0.15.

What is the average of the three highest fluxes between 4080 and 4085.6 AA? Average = 37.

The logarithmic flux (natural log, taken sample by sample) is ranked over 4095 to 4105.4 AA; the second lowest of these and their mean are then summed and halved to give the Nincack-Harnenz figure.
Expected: 3.28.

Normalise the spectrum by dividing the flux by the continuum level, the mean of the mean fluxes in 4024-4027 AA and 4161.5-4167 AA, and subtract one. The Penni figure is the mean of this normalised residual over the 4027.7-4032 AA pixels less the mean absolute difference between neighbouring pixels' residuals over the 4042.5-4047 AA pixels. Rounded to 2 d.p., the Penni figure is -0.32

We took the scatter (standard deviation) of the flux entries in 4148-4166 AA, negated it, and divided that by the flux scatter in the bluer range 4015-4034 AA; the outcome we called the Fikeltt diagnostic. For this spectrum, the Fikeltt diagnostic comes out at -0.84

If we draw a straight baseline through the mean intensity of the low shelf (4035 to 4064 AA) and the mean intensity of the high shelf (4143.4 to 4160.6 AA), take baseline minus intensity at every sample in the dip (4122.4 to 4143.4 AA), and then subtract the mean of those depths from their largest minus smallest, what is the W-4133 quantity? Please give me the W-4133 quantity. 18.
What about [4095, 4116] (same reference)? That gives 22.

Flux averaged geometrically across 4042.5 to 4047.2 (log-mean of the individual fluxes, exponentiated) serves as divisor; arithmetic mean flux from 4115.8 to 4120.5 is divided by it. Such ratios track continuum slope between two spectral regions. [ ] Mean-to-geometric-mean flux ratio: 1.8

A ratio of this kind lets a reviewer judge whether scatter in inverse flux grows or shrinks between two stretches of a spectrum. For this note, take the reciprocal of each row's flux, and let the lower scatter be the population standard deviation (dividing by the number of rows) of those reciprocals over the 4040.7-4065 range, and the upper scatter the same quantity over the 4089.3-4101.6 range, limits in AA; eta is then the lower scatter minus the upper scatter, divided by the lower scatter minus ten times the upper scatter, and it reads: -0.11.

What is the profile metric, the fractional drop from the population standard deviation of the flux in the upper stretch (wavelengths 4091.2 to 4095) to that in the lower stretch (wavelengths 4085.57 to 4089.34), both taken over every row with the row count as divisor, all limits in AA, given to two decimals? 0.22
